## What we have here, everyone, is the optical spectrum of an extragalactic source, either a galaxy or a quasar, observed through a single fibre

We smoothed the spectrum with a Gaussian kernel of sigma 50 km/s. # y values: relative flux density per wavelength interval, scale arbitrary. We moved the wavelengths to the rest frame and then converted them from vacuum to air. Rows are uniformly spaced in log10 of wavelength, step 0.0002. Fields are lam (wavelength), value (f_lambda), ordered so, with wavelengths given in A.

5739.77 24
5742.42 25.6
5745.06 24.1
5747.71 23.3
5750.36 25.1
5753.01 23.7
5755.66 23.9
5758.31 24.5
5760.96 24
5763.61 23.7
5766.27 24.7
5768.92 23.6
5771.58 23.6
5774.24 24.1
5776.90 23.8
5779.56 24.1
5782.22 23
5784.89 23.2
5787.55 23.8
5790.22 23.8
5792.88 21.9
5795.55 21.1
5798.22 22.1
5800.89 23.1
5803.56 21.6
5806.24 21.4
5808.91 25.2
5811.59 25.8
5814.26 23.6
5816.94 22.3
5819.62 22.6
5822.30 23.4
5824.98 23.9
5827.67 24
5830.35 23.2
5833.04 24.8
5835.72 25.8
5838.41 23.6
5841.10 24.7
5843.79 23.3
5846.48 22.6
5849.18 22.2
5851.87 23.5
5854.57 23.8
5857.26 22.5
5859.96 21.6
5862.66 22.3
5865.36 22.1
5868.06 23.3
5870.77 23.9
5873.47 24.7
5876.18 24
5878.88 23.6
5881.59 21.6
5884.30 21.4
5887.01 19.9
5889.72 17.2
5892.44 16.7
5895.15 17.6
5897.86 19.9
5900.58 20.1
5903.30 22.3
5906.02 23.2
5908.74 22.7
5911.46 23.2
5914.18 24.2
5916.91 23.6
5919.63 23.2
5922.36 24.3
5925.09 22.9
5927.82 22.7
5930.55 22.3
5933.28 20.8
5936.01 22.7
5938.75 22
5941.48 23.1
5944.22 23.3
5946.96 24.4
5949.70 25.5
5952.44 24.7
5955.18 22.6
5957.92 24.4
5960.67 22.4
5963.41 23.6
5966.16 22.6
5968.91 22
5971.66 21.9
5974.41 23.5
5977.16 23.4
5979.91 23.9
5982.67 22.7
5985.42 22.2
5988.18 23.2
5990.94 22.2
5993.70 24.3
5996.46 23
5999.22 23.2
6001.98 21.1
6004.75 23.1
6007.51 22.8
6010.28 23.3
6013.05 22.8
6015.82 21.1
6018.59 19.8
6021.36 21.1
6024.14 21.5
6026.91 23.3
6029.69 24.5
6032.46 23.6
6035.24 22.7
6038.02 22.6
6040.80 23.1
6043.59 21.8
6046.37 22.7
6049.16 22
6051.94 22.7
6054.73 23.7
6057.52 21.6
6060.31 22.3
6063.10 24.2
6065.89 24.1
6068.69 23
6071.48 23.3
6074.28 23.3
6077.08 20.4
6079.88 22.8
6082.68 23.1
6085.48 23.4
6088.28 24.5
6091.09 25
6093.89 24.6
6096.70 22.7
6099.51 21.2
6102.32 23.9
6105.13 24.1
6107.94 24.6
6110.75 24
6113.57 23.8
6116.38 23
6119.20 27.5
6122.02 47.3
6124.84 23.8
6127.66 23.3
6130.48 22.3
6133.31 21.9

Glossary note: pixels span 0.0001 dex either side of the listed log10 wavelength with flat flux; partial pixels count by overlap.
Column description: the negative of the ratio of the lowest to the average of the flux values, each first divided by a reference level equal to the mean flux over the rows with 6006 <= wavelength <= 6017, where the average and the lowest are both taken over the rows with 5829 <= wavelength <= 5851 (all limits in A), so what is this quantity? -0.934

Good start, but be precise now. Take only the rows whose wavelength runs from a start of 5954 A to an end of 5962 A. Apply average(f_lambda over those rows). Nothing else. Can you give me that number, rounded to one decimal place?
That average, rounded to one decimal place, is 23.1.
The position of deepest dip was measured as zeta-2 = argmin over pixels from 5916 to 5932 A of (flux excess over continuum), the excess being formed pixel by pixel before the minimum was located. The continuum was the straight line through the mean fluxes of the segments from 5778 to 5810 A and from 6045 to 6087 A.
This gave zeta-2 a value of 5930.55 A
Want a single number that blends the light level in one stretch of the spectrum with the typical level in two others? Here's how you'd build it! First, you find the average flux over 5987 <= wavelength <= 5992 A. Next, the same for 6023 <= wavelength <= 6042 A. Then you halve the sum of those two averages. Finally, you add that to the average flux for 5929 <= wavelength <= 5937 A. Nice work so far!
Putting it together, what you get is 44.8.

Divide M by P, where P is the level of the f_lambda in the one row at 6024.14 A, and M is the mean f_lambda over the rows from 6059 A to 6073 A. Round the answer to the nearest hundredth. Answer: 1.09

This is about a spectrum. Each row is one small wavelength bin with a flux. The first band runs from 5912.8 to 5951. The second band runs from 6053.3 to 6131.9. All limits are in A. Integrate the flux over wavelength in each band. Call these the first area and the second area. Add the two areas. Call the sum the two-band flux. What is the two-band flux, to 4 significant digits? 2798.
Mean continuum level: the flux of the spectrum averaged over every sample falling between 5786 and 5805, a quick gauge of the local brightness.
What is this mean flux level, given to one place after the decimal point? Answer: 22.5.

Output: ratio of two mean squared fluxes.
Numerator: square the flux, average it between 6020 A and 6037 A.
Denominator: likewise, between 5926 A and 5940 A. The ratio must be 1.06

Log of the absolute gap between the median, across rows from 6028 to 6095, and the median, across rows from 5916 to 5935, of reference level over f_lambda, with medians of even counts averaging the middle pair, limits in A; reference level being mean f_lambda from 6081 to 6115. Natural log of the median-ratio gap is -4.7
